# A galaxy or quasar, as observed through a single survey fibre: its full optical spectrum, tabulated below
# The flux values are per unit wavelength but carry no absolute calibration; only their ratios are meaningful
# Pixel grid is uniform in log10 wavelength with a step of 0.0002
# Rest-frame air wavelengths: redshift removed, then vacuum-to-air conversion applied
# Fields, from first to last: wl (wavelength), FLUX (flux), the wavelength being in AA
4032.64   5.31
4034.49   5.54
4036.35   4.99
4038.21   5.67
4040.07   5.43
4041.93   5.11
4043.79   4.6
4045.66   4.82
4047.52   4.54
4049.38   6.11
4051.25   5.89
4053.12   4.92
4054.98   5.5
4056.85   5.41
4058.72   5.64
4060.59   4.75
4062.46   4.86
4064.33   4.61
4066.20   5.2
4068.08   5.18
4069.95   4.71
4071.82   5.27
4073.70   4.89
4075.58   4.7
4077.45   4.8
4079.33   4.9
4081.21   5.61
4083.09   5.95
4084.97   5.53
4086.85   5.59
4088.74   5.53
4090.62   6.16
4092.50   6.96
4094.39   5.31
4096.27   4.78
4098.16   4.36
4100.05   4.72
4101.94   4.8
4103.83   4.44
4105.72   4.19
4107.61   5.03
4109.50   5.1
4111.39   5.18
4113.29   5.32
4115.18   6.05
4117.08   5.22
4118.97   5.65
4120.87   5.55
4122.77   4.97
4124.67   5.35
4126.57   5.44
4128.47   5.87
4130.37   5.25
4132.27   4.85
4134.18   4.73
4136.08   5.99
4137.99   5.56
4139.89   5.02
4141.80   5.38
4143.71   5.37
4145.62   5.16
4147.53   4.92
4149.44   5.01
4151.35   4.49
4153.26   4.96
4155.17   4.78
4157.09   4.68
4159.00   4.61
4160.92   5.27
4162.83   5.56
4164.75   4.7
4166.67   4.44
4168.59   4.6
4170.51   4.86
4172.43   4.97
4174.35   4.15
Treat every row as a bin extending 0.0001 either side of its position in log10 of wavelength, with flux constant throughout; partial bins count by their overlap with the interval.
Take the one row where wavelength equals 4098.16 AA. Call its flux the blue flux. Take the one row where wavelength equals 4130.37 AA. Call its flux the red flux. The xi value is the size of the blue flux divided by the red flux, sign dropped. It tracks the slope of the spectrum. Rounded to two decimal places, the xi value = 0.83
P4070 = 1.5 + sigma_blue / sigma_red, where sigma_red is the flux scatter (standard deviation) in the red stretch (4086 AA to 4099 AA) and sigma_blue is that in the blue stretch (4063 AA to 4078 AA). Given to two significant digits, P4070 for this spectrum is 1.8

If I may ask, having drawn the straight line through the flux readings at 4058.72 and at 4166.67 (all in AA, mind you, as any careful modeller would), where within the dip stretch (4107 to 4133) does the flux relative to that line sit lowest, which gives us 4107.61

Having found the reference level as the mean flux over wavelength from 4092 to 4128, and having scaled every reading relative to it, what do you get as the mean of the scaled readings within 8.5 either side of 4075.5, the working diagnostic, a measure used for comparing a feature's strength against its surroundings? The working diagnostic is 0.99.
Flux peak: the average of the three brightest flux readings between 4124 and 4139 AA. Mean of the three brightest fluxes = 5.81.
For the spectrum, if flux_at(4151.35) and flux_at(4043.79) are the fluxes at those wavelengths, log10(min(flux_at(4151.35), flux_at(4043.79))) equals 0.65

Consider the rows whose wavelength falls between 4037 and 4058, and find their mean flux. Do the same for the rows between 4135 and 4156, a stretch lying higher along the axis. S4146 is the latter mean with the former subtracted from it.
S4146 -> -0.12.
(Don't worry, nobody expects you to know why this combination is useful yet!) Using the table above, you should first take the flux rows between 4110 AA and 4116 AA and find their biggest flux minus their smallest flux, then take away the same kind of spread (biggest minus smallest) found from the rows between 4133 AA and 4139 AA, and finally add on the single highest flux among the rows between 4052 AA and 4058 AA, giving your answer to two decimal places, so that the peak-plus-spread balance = 5.11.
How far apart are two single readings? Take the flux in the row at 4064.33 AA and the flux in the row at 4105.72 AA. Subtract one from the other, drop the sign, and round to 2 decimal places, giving 0.42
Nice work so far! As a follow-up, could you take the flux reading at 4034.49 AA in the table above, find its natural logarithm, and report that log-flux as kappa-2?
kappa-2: 1.71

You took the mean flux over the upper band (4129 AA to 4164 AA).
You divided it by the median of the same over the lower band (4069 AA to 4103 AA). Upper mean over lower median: 1.00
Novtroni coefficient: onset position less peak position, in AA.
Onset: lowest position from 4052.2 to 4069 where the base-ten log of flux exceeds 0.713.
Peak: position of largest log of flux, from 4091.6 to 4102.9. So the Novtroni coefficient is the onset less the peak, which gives -37.5 AA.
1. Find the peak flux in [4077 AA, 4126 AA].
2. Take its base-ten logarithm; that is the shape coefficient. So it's 0.84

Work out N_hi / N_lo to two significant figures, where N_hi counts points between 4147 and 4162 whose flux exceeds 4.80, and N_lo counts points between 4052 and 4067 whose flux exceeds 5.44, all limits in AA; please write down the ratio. 2.0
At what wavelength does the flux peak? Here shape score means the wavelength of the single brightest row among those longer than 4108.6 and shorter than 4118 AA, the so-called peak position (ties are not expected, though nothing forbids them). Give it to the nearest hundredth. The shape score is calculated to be 4115.18 AA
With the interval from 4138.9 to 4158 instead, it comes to 4141.80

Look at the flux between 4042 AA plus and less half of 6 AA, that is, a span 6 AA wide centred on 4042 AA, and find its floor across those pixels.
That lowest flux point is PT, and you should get 4.6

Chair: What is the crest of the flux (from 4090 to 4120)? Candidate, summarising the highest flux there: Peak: 6.96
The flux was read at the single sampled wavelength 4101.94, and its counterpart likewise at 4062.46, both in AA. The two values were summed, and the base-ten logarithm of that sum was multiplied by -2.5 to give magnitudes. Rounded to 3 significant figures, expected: -2.46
